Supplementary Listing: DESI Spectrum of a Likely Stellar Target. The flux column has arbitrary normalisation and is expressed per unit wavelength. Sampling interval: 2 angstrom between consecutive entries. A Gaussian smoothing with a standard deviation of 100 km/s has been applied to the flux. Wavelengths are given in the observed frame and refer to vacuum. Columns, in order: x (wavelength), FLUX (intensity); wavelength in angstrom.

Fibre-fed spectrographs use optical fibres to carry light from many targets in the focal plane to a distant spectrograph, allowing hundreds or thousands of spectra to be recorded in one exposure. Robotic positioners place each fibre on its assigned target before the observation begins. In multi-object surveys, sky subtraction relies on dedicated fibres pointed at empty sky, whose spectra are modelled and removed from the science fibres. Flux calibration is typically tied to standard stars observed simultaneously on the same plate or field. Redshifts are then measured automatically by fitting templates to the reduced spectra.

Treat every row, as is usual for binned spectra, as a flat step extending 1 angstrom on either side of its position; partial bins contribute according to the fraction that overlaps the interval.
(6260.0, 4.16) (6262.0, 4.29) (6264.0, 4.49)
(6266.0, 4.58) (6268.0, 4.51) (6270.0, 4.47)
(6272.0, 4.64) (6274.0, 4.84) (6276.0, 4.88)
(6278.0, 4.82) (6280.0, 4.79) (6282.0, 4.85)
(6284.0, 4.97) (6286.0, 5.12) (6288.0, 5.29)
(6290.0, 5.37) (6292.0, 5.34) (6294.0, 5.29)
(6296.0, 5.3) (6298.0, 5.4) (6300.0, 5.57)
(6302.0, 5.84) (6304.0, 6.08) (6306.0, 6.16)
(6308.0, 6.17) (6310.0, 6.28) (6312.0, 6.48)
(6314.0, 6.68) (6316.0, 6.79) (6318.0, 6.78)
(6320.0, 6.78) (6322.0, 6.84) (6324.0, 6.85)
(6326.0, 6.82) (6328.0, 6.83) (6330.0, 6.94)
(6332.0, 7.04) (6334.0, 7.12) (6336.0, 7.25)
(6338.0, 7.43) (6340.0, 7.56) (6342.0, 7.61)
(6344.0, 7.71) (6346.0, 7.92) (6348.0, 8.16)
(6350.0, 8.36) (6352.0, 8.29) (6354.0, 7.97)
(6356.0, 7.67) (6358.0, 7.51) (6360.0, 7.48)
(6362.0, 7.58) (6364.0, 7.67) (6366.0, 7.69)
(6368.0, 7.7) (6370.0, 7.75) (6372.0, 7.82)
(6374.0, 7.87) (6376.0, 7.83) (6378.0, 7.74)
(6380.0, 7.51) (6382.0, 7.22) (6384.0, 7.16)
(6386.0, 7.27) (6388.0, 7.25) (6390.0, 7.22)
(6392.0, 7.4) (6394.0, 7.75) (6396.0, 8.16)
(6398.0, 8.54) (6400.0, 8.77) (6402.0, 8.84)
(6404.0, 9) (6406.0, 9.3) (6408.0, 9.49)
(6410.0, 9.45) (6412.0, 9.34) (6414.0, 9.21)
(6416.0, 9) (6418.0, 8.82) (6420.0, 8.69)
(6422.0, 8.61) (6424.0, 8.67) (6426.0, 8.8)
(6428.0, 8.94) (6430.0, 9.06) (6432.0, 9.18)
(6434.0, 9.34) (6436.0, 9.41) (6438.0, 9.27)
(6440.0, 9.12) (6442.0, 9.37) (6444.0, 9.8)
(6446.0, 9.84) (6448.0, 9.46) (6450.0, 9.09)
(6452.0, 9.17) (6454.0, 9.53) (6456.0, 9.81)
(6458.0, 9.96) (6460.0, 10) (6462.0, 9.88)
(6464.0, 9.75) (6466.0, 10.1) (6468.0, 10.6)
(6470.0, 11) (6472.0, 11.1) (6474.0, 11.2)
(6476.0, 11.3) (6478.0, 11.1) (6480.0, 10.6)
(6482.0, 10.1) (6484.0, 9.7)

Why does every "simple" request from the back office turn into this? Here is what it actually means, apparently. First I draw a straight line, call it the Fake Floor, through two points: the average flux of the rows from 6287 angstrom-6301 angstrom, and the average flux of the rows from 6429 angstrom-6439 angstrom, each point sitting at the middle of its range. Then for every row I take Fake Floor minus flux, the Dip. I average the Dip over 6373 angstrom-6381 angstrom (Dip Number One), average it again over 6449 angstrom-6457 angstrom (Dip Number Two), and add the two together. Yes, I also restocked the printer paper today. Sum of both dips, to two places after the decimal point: 0.31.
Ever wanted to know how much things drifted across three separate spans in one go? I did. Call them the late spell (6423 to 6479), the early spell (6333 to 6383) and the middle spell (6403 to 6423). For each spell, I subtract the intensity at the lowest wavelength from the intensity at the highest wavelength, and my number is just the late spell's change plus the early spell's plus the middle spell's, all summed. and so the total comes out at 2.1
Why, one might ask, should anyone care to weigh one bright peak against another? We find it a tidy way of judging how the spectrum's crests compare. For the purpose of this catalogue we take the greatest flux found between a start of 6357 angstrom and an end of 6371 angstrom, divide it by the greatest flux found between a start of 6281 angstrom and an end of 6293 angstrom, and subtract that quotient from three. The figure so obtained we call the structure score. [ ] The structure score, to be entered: 1.6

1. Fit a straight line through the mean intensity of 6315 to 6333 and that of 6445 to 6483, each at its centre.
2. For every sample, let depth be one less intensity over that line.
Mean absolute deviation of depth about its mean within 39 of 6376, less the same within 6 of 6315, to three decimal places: 0.041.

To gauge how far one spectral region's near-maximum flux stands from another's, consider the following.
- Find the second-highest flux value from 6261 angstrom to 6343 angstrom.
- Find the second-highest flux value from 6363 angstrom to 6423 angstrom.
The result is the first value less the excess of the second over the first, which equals 5.7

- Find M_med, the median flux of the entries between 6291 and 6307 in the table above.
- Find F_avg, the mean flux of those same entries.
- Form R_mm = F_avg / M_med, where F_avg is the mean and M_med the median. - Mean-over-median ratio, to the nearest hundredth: 1.03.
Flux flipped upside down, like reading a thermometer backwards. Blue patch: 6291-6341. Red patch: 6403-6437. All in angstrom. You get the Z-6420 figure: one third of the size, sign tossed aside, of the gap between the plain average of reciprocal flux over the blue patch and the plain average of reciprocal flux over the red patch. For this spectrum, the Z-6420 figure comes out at 0.015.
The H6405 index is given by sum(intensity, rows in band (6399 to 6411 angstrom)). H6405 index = 55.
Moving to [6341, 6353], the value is 48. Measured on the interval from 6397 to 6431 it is 153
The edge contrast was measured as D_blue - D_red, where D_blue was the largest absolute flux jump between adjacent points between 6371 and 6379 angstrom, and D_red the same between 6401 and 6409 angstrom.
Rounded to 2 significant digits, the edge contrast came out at -0.21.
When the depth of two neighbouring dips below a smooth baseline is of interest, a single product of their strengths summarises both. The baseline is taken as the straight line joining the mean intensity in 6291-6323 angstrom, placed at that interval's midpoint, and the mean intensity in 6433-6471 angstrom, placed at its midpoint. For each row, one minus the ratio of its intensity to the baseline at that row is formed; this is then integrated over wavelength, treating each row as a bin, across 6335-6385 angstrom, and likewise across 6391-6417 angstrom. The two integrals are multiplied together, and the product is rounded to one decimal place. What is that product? 1.6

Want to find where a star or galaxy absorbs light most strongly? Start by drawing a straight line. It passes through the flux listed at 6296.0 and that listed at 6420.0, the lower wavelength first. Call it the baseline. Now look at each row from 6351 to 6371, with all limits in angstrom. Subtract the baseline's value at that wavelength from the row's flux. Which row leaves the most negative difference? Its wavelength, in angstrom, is 6370.0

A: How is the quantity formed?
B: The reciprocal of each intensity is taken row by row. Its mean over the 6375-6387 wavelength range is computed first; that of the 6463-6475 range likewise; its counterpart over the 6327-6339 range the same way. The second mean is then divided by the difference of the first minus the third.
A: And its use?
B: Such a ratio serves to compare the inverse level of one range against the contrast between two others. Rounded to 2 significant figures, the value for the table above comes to -14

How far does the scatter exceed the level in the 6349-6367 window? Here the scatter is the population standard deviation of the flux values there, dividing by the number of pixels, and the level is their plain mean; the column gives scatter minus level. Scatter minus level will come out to -7.5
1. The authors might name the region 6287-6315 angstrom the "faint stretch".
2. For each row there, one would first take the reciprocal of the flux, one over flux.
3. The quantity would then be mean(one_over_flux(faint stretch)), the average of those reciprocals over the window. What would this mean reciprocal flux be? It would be 0.17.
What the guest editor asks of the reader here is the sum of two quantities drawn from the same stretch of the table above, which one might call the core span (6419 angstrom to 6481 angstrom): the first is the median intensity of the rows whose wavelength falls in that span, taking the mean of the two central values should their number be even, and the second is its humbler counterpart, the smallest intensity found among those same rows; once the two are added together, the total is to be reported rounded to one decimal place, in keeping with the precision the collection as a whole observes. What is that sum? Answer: 18.1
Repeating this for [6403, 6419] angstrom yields 18.1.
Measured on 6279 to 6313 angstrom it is 10.2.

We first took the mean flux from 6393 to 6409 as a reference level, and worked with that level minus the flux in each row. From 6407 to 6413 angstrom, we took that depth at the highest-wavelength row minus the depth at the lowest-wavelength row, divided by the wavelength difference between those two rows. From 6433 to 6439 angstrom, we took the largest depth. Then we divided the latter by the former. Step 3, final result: -14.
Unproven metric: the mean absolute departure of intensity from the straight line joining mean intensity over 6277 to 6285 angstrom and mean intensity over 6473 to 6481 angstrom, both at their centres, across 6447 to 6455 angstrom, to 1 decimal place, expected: 0.9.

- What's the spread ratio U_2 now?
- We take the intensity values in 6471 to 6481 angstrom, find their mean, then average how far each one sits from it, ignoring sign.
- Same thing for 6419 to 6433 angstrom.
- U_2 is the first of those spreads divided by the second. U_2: 1.02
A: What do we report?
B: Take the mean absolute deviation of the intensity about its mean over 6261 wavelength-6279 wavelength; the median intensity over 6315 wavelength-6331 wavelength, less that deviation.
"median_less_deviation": 6.7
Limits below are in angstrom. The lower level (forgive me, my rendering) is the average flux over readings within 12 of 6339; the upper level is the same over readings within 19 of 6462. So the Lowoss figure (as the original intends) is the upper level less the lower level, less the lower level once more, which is -4.8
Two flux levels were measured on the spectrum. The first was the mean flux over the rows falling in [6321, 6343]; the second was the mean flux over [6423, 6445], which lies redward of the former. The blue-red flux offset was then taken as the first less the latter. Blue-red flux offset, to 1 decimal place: -2.1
